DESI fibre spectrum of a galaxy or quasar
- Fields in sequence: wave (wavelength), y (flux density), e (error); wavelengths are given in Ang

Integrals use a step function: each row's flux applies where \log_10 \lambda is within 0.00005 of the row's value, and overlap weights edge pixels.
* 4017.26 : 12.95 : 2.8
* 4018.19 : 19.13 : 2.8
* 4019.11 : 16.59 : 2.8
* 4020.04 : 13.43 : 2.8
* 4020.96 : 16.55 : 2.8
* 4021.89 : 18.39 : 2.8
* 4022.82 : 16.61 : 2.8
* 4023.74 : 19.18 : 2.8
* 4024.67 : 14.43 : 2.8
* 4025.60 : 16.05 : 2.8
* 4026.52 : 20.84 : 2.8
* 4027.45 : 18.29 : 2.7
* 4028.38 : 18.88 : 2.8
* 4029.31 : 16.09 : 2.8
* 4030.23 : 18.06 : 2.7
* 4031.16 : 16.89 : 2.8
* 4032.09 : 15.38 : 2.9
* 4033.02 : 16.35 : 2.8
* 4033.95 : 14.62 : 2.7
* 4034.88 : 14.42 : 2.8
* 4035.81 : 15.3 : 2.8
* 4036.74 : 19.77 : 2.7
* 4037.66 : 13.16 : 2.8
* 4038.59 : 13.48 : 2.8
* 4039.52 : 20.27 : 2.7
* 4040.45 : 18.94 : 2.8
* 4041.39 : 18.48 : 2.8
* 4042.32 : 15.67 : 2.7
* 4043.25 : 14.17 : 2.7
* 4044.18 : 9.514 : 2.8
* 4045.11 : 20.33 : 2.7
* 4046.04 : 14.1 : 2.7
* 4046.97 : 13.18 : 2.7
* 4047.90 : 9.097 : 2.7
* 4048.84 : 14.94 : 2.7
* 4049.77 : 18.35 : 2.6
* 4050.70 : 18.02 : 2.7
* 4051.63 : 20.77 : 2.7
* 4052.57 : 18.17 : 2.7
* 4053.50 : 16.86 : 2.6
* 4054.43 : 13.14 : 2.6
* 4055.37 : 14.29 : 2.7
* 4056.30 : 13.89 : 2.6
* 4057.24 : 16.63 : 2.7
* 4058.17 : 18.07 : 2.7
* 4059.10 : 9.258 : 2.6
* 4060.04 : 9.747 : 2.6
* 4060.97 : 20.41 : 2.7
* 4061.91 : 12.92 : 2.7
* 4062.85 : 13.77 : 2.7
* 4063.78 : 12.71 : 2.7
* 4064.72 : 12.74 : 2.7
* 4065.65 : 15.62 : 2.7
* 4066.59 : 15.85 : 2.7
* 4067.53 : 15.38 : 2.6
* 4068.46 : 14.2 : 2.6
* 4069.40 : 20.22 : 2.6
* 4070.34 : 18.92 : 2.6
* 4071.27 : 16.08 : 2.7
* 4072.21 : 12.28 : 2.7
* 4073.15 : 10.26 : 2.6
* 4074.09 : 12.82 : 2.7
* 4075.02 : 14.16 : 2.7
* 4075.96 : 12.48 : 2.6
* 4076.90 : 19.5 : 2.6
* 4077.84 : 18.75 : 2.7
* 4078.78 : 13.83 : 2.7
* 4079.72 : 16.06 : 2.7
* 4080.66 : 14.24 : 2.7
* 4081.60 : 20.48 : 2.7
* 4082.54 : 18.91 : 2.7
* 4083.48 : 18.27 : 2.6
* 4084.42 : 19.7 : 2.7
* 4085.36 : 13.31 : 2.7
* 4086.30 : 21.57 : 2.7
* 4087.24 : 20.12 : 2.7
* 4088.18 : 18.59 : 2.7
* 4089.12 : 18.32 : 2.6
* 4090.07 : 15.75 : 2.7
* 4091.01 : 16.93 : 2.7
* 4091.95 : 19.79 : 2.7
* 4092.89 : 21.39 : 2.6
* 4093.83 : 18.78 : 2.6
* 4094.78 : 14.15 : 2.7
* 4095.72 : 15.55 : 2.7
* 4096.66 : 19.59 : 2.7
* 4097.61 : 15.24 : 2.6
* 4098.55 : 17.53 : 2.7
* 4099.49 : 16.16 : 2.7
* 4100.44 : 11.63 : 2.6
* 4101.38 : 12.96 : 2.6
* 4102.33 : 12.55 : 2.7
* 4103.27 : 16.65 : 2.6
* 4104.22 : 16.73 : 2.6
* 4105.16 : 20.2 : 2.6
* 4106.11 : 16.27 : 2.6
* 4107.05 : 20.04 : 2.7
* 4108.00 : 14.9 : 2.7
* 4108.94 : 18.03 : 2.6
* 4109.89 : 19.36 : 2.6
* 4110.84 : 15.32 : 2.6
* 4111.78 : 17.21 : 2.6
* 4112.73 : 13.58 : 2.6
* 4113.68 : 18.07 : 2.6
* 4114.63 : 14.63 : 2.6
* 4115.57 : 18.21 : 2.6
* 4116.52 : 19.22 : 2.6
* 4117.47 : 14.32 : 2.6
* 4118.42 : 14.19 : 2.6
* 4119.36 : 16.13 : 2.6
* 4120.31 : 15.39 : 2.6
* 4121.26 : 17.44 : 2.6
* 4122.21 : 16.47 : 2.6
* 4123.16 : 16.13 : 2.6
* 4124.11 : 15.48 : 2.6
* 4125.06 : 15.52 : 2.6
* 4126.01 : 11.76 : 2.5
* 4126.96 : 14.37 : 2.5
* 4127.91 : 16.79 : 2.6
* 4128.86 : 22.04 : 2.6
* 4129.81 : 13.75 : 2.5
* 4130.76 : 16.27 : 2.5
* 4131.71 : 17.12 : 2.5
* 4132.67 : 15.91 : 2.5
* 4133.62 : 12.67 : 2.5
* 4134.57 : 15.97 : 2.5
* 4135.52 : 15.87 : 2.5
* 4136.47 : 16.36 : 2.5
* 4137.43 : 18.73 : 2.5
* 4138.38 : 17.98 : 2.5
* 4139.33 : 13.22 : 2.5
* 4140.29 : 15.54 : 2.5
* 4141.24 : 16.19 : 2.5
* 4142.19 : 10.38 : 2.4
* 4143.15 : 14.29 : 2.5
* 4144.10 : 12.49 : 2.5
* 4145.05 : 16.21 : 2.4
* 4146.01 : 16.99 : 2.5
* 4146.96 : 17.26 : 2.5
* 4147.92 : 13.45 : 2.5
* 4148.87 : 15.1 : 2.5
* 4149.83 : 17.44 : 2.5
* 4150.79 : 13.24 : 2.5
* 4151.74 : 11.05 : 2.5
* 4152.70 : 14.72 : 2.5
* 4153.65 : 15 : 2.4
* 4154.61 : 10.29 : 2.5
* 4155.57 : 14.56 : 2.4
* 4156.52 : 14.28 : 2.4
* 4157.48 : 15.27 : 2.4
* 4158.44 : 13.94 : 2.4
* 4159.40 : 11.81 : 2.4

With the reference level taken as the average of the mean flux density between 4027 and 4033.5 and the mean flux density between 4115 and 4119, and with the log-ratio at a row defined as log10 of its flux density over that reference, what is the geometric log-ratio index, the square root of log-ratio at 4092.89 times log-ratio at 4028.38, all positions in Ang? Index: 0.073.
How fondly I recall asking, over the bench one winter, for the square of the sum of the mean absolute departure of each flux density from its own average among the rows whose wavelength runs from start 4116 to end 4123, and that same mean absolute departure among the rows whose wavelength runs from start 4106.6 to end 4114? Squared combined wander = 10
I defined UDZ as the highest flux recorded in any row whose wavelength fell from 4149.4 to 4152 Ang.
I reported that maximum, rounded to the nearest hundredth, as 17.44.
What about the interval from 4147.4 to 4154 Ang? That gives 17.44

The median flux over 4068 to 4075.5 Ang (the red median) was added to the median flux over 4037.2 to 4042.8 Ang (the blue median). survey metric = 31.3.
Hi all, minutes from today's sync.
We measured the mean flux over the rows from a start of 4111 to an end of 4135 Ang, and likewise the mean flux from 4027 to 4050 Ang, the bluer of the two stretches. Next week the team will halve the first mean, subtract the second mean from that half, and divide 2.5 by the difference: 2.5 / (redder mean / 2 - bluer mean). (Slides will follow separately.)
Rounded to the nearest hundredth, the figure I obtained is -0.32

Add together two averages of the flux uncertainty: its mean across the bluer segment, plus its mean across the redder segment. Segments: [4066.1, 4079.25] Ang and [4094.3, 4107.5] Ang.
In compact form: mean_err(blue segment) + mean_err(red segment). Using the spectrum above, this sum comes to 5.30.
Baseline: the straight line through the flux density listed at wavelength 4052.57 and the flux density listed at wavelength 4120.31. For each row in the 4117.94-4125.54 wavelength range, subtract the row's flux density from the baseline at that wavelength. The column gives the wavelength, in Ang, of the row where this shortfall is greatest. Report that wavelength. 4118.42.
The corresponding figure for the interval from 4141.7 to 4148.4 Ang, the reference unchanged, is 4142.19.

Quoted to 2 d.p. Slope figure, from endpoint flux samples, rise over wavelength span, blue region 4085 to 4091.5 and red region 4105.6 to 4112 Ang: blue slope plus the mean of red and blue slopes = 1.04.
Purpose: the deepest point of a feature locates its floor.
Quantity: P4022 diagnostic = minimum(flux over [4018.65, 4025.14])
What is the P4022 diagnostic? 13.43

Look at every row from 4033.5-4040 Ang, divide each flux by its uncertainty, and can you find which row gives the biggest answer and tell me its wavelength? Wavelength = 4039.52 Ang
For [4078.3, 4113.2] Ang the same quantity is 4092.89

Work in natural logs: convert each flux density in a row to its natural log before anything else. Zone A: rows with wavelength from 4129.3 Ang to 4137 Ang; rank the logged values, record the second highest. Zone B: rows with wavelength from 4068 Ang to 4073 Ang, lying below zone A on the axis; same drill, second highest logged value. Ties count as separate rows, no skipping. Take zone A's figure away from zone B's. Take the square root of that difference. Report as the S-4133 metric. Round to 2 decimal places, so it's 0.38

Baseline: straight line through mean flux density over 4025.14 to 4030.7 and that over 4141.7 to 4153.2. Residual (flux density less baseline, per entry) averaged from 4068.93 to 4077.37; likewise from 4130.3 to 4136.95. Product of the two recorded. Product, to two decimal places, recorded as -1.36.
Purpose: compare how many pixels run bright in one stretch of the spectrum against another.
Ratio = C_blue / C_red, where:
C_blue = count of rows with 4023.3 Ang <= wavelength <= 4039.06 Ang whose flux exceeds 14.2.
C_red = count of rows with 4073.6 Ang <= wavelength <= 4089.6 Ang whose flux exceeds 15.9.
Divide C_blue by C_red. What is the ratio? 1.4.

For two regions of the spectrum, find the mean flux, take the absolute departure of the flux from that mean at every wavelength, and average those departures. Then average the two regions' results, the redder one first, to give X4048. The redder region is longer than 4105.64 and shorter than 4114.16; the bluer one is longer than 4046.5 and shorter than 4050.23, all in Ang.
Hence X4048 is 2.25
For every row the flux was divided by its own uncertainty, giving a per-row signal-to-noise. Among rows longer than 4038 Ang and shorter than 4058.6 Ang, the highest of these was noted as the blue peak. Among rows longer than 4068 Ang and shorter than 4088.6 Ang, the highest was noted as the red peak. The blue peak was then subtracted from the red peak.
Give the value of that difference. 0.30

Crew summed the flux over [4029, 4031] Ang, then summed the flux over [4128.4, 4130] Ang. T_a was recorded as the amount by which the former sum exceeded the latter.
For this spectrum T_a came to -1.6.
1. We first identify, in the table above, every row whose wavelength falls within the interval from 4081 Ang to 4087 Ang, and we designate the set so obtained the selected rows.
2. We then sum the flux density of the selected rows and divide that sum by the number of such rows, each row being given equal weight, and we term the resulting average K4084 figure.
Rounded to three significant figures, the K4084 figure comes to 18.7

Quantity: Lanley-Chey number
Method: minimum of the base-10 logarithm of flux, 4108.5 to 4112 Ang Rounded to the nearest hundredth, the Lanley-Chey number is 1.19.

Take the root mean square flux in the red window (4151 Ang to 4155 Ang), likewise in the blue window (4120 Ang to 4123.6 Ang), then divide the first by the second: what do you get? 0.79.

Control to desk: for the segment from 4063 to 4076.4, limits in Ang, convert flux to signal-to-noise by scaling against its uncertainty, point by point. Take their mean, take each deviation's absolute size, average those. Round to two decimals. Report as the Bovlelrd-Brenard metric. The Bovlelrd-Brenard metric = 0.81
